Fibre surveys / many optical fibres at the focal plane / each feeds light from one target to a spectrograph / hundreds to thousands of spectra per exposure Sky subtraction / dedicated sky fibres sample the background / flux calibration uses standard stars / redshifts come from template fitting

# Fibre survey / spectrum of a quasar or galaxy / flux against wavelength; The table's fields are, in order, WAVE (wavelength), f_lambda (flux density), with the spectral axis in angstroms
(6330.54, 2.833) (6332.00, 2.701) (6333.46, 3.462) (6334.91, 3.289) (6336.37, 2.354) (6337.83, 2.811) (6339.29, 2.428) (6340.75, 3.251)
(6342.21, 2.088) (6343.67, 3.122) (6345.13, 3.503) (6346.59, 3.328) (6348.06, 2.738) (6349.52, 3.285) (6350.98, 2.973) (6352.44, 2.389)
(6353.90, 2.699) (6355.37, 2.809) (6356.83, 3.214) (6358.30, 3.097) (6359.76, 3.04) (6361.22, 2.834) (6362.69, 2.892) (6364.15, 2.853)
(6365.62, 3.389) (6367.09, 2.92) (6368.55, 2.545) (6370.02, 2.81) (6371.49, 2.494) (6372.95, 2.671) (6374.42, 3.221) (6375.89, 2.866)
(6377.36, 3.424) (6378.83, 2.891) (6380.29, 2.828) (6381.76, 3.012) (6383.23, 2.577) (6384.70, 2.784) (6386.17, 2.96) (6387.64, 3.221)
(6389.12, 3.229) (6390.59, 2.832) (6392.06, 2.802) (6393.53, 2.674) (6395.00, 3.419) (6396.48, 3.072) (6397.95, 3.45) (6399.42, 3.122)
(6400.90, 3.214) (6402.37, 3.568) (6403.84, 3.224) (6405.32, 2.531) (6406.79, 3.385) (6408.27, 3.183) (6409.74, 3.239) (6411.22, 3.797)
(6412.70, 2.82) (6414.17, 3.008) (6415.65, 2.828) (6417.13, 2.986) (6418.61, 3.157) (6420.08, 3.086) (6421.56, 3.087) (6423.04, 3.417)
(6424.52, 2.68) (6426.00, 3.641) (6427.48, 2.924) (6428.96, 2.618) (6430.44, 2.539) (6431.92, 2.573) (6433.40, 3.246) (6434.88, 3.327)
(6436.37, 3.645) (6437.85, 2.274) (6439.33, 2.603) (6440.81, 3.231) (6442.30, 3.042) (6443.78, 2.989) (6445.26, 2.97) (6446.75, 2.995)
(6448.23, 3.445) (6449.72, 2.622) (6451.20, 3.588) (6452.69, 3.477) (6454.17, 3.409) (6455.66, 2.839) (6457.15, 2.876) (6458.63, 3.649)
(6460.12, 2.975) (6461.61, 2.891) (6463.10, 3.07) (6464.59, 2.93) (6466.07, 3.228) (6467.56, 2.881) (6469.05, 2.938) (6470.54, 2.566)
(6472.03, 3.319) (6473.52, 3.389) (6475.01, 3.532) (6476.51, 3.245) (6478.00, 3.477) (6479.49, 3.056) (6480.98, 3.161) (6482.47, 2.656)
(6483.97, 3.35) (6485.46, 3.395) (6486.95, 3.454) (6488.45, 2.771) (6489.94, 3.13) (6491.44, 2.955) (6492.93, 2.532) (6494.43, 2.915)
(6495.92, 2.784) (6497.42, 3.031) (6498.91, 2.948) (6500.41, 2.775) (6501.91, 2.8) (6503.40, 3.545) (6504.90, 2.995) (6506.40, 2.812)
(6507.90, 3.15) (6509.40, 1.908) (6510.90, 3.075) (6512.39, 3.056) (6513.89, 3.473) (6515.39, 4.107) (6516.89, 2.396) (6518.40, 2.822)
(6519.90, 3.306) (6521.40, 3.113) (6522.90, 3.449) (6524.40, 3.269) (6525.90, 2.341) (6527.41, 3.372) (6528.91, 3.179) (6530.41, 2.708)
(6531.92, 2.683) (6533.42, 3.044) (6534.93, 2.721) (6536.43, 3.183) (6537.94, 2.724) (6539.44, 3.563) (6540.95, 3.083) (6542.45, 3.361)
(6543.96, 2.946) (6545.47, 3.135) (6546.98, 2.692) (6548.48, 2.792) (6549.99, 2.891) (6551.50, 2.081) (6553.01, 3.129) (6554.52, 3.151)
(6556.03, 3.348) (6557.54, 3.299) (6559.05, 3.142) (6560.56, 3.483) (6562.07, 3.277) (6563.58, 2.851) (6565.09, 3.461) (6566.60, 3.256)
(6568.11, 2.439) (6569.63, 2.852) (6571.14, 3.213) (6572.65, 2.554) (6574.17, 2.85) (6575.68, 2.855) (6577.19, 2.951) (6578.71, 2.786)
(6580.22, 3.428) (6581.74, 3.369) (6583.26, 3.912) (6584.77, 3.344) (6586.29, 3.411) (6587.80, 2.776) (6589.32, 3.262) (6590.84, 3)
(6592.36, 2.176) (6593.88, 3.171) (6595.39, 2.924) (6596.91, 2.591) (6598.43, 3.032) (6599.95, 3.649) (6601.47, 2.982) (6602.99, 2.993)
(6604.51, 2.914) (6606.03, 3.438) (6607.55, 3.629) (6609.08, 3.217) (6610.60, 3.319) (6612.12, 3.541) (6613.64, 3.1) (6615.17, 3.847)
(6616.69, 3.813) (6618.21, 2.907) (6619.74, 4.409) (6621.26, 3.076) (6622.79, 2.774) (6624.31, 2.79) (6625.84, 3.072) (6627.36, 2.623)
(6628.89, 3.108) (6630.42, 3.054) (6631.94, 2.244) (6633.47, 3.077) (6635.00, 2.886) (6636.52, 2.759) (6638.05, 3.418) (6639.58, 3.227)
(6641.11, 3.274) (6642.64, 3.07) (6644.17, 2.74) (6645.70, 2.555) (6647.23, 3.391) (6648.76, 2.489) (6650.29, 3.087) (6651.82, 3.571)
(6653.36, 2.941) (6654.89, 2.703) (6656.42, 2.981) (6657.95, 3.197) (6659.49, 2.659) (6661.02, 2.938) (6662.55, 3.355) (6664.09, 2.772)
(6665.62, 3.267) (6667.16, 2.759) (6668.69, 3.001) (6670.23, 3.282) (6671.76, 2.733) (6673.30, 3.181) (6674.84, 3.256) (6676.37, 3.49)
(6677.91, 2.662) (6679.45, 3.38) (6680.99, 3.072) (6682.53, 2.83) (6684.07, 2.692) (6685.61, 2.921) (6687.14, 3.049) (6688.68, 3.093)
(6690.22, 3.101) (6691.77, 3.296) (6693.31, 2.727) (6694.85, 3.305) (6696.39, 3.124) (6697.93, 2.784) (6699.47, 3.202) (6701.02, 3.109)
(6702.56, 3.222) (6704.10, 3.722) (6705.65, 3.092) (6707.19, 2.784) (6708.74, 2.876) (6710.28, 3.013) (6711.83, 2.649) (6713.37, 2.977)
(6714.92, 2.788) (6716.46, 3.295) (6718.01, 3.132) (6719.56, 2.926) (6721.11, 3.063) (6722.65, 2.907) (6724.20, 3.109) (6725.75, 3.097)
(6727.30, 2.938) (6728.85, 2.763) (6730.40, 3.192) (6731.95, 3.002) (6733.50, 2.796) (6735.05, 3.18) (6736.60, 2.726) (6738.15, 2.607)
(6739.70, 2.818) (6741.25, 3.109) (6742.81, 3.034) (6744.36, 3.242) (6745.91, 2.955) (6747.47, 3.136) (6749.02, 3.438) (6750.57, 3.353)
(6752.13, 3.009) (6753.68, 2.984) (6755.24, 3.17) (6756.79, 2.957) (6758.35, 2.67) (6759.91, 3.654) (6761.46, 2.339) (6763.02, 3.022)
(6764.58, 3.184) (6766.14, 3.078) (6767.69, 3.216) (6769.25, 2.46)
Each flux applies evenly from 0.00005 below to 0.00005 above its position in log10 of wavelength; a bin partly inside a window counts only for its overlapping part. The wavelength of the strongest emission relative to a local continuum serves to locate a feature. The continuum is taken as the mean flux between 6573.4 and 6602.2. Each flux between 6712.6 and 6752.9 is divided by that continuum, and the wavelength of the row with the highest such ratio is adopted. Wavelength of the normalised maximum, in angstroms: 6749.02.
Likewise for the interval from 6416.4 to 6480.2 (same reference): 6458.63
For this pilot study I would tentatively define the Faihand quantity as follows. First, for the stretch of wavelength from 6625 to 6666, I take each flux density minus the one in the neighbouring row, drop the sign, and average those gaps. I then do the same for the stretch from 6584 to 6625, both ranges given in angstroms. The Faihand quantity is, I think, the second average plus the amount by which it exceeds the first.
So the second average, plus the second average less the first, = 0.5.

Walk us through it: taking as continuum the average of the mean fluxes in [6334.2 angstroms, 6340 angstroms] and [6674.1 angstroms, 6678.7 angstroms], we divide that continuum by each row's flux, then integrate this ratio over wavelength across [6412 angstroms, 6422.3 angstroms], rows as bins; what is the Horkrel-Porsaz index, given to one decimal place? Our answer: 10.1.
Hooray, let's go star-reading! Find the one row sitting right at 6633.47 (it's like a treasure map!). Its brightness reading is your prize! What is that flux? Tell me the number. 3.077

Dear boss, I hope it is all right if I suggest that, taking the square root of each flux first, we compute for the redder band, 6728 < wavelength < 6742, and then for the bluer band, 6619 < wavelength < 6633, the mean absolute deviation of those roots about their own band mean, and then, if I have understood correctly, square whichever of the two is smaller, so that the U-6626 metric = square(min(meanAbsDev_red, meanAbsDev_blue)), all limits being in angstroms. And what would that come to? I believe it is 0.0030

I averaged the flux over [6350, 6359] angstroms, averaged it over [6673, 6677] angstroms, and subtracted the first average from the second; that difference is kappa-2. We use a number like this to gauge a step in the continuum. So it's 0.45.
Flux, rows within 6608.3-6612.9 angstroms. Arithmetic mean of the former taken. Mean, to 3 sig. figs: 3.36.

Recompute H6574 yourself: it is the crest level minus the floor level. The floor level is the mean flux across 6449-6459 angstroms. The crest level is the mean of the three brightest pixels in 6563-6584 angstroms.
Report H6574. 0.4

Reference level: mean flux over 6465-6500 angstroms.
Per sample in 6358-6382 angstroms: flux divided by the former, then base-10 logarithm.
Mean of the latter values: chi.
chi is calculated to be -0.023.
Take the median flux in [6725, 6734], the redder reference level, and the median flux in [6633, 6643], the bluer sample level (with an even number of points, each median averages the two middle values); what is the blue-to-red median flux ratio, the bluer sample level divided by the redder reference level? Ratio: 1.04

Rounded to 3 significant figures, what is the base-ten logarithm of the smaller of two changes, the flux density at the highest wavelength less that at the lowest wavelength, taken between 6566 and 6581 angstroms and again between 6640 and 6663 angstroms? -1.09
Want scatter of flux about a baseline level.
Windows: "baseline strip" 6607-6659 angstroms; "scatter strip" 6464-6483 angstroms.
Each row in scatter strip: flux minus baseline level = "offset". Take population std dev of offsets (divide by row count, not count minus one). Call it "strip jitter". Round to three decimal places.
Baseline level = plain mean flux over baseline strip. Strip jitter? 0.289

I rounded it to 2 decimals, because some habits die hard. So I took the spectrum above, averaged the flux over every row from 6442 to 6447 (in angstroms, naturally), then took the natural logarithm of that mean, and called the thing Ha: 1.10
